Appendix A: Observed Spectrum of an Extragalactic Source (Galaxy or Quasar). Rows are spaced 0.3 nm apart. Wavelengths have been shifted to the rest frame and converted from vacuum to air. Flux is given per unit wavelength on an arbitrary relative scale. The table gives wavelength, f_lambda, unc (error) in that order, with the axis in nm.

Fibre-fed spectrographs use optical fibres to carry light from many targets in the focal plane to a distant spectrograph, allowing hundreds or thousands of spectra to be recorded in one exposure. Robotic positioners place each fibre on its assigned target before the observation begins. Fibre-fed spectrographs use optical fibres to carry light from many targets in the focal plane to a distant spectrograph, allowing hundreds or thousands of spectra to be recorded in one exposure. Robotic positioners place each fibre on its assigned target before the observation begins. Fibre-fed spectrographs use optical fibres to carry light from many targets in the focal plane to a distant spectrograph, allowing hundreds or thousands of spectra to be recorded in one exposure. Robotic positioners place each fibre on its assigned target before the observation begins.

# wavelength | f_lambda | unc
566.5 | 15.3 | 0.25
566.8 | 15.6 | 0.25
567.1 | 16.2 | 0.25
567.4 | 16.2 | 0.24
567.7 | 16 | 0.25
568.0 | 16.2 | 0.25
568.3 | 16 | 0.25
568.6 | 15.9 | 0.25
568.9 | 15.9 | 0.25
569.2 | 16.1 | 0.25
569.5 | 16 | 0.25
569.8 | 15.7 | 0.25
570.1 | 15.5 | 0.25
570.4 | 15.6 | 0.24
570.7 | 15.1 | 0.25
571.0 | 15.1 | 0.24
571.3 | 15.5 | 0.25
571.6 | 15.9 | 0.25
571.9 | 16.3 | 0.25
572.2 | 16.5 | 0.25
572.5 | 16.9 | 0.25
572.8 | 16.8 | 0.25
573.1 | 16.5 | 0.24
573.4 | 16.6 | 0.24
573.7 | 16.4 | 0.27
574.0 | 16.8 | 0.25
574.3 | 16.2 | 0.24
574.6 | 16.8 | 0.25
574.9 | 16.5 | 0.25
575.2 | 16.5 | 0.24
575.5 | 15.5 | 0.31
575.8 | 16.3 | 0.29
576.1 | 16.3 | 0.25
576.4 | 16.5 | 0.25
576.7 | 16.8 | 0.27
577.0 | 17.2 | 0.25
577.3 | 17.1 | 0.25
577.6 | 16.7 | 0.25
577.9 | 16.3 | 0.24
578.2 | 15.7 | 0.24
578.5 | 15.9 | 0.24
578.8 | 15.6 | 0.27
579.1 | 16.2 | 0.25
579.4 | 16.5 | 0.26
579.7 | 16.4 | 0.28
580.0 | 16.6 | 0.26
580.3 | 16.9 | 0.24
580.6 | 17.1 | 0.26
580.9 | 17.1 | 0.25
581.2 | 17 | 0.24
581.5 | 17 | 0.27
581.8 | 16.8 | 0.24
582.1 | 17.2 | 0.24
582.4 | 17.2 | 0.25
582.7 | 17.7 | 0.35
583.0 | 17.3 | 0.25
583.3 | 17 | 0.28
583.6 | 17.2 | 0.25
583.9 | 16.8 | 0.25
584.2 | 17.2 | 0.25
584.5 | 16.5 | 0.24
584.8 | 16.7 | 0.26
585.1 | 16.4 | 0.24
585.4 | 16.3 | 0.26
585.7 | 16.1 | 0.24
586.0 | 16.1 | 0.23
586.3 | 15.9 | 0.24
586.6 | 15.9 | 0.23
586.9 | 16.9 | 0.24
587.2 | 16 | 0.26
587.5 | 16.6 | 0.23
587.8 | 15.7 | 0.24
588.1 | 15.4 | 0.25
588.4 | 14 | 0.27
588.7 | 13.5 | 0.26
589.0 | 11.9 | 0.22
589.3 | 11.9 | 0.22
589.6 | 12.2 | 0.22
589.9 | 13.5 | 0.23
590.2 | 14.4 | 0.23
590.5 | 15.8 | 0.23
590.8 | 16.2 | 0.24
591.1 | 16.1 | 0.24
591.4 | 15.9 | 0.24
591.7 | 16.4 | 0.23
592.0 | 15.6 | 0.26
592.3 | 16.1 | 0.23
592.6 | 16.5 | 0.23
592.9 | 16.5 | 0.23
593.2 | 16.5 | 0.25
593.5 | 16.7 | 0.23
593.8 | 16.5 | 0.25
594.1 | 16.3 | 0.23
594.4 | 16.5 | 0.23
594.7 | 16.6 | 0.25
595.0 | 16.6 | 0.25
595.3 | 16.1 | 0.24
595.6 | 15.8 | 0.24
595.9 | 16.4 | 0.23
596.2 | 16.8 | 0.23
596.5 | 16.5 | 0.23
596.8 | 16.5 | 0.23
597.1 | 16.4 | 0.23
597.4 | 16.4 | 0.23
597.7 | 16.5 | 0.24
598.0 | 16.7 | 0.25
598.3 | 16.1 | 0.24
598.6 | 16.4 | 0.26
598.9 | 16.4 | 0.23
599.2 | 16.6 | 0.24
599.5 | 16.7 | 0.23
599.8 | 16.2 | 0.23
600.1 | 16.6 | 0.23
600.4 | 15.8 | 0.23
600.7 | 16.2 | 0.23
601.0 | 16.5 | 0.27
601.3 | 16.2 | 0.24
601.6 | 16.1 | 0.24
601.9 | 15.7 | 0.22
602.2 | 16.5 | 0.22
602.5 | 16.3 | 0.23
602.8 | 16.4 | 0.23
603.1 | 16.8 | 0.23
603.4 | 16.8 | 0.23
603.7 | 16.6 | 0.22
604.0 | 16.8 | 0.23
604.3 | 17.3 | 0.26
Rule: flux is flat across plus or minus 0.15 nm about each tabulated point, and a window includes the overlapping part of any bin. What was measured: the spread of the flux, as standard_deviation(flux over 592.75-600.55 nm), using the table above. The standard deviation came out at 0.25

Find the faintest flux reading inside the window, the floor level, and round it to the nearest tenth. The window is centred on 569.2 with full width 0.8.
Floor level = 15.9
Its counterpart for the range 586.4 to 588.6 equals 14.0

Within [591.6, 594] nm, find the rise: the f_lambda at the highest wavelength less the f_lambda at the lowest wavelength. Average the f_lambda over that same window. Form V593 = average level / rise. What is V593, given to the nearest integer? 163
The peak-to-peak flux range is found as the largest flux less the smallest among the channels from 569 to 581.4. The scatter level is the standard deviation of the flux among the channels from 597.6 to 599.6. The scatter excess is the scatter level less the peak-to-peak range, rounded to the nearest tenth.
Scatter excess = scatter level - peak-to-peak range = -1.9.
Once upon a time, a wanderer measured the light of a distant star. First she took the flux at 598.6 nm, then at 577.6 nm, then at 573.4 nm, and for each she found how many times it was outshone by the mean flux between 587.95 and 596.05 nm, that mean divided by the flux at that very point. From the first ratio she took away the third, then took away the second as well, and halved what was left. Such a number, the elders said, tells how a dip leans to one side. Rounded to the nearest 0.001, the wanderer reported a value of -0.456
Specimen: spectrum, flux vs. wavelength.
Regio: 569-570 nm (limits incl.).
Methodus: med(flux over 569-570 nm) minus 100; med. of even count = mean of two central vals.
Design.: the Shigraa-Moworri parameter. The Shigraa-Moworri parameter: -84.00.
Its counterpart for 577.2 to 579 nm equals -83.90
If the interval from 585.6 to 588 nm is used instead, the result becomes -83.95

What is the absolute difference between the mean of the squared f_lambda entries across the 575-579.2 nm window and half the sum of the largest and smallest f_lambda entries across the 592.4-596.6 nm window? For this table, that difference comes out 251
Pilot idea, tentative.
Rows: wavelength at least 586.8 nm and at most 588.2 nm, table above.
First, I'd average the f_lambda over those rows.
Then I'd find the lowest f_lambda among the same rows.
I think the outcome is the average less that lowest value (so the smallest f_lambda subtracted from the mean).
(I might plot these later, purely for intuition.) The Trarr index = 0.72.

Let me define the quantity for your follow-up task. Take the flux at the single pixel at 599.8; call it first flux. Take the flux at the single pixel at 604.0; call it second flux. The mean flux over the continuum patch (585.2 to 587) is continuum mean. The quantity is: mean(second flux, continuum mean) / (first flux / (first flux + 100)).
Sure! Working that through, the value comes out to 118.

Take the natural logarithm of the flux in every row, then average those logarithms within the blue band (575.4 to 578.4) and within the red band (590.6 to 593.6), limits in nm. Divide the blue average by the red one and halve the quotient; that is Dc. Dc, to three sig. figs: 0.502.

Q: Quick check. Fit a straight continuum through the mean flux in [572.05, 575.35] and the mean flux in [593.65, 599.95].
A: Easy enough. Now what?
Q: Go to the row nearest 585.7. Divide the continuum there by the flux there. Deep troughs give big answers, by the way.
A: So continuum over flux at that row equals 1.03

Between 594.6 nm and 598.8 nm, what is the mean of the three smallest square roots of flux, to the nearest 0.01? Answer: 4.00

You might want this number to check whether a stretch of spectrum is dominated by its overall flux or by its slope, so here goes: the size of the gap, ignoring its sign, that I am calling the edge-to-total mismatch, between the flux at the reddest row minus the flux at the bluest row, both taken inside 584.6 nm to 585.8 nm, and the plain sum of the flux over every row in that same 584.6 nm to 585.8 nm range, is 66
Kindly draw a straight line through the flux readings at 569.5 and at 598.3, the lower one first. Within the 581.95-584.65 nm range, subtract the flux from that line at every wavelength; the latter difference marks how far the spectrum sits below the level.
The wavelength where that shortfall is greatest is 584.5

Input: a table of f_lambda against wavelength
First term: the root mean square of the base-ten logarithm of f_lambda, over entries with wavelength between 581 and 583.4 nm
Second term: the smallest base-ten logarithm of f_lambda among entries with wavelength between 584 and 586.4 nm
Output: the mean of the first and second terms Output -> 1.22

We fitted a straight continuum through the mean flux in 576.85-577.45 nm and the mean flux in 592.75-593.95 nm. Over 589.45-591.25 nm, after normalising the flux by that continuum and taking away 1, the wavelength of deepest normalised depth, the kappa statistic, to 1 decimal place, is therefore 589.6 nm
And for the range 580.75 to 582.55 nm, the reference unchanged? 581.8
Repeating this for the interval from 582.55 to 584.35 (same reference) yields 583.9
